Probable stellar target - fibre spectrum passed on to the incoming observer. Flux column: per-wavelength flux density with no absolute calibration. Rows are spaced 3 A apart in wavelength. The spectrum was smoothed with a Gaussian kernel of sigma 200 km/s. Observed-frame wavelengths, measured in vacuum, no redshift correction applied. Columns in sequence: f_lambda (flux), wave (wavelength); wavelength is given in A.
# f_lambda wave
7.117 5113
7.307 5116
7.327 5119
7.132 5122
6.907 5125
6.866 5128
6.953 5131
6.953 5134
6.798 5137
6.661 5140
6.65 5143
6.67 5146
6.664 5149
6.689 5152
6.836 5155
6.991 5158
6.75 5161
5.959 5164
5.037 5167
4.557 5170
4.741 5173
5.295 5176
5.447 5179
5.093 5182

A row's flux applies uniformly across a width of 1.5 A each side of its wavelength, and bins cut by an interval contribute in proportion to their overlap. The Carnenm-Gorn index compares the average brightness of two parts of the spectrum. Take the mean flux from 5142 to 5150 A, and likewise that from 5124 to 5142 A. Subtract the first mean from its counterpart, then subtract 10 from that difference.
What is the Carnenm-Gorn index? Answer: -9.8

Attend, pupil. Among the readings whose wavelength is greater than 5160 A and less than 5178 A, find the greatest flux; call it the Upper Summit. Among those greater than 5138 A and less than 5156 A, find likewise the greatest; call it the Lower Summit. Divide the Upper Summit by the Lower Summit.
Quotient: 0.987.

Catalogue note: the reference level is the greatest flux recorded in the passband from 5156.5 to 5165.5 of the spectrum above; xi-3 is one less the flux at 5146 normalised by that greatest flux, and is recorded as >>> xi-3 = 0.05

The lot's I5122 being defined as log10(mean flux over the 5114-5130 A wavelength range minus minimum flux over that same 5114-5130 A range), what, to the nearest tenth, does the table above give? -0.6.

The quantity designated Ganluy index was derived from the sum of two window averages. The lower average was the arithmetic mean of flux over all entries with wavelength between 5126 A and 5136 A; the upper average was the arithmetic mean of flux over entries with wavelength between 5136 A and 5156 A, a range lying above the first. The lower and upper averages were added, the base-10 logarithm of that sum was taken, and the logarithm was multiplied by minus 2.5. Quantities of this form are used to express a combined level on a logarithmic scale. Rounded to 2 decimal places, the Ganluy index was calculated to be -2.84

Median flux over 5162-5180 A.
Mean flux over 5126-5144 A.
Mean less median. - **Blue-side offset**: 1.65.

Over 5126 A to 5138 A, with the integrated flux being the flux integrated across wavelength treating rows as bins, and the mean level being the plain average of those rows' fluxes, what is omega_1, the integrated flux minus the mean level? 76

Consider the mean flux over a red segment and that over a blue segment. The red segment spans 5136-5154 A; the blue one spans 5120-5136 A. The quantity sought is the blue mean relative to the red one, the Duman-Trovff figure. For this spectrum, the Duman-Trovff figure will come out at 1.04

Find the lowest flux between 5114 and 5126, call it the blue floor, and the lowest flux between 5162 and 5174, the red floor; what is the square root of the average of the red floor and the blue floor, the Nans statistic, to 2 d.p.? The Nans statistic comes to 2.39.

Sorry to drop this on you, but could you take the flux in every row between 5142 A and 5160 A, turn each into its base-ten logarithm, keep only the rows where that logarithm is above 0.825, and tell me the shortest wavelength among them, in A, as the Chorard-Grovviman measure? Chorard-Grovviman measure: 5152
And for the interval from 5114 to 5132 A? 5116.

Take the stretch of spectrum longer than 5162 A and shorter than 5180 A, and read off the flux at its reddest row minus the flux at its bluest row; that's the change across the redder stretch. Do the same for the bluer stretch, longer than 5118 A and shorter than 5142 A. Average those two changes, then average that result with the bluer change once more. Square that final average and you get 0.39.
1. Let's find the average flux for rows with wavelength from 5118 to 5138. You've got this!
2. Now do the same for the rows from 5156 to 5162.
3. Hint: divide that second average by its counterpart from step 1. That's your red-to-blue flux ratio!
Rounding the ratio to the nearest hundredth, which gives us 0.98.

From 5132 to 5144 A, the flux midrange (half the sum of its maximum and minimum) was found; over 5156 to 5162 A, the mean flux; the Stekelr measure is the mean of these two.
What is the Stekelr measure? 6.84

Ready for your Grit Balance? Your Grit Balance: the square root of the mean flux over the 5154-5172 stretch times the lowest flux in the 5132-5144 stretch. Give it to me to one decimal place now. 6.3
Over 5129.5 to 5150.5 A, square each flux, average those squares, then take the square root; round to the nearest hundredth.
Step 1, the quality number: 6.77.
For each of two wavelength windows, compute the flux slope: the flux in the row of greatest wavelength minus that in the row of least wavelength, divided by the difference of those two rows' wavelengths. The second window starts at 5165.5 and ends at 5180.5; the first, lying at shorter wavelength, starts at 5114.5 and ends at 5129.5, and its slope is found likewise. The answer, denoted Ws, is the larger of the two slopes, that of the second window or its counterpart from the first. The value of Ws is 0.03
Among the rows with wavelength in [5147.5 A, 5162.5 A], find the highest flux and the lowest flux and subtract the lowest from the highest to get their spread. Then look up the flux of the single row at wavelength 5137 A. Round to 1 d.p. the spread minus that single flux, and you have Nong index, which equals -6.5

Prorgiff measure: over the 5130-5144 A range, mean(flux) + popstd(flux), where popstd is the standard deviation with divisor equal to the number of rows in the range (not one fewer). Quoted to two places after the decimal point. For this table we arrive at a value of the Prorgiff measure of 6.94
